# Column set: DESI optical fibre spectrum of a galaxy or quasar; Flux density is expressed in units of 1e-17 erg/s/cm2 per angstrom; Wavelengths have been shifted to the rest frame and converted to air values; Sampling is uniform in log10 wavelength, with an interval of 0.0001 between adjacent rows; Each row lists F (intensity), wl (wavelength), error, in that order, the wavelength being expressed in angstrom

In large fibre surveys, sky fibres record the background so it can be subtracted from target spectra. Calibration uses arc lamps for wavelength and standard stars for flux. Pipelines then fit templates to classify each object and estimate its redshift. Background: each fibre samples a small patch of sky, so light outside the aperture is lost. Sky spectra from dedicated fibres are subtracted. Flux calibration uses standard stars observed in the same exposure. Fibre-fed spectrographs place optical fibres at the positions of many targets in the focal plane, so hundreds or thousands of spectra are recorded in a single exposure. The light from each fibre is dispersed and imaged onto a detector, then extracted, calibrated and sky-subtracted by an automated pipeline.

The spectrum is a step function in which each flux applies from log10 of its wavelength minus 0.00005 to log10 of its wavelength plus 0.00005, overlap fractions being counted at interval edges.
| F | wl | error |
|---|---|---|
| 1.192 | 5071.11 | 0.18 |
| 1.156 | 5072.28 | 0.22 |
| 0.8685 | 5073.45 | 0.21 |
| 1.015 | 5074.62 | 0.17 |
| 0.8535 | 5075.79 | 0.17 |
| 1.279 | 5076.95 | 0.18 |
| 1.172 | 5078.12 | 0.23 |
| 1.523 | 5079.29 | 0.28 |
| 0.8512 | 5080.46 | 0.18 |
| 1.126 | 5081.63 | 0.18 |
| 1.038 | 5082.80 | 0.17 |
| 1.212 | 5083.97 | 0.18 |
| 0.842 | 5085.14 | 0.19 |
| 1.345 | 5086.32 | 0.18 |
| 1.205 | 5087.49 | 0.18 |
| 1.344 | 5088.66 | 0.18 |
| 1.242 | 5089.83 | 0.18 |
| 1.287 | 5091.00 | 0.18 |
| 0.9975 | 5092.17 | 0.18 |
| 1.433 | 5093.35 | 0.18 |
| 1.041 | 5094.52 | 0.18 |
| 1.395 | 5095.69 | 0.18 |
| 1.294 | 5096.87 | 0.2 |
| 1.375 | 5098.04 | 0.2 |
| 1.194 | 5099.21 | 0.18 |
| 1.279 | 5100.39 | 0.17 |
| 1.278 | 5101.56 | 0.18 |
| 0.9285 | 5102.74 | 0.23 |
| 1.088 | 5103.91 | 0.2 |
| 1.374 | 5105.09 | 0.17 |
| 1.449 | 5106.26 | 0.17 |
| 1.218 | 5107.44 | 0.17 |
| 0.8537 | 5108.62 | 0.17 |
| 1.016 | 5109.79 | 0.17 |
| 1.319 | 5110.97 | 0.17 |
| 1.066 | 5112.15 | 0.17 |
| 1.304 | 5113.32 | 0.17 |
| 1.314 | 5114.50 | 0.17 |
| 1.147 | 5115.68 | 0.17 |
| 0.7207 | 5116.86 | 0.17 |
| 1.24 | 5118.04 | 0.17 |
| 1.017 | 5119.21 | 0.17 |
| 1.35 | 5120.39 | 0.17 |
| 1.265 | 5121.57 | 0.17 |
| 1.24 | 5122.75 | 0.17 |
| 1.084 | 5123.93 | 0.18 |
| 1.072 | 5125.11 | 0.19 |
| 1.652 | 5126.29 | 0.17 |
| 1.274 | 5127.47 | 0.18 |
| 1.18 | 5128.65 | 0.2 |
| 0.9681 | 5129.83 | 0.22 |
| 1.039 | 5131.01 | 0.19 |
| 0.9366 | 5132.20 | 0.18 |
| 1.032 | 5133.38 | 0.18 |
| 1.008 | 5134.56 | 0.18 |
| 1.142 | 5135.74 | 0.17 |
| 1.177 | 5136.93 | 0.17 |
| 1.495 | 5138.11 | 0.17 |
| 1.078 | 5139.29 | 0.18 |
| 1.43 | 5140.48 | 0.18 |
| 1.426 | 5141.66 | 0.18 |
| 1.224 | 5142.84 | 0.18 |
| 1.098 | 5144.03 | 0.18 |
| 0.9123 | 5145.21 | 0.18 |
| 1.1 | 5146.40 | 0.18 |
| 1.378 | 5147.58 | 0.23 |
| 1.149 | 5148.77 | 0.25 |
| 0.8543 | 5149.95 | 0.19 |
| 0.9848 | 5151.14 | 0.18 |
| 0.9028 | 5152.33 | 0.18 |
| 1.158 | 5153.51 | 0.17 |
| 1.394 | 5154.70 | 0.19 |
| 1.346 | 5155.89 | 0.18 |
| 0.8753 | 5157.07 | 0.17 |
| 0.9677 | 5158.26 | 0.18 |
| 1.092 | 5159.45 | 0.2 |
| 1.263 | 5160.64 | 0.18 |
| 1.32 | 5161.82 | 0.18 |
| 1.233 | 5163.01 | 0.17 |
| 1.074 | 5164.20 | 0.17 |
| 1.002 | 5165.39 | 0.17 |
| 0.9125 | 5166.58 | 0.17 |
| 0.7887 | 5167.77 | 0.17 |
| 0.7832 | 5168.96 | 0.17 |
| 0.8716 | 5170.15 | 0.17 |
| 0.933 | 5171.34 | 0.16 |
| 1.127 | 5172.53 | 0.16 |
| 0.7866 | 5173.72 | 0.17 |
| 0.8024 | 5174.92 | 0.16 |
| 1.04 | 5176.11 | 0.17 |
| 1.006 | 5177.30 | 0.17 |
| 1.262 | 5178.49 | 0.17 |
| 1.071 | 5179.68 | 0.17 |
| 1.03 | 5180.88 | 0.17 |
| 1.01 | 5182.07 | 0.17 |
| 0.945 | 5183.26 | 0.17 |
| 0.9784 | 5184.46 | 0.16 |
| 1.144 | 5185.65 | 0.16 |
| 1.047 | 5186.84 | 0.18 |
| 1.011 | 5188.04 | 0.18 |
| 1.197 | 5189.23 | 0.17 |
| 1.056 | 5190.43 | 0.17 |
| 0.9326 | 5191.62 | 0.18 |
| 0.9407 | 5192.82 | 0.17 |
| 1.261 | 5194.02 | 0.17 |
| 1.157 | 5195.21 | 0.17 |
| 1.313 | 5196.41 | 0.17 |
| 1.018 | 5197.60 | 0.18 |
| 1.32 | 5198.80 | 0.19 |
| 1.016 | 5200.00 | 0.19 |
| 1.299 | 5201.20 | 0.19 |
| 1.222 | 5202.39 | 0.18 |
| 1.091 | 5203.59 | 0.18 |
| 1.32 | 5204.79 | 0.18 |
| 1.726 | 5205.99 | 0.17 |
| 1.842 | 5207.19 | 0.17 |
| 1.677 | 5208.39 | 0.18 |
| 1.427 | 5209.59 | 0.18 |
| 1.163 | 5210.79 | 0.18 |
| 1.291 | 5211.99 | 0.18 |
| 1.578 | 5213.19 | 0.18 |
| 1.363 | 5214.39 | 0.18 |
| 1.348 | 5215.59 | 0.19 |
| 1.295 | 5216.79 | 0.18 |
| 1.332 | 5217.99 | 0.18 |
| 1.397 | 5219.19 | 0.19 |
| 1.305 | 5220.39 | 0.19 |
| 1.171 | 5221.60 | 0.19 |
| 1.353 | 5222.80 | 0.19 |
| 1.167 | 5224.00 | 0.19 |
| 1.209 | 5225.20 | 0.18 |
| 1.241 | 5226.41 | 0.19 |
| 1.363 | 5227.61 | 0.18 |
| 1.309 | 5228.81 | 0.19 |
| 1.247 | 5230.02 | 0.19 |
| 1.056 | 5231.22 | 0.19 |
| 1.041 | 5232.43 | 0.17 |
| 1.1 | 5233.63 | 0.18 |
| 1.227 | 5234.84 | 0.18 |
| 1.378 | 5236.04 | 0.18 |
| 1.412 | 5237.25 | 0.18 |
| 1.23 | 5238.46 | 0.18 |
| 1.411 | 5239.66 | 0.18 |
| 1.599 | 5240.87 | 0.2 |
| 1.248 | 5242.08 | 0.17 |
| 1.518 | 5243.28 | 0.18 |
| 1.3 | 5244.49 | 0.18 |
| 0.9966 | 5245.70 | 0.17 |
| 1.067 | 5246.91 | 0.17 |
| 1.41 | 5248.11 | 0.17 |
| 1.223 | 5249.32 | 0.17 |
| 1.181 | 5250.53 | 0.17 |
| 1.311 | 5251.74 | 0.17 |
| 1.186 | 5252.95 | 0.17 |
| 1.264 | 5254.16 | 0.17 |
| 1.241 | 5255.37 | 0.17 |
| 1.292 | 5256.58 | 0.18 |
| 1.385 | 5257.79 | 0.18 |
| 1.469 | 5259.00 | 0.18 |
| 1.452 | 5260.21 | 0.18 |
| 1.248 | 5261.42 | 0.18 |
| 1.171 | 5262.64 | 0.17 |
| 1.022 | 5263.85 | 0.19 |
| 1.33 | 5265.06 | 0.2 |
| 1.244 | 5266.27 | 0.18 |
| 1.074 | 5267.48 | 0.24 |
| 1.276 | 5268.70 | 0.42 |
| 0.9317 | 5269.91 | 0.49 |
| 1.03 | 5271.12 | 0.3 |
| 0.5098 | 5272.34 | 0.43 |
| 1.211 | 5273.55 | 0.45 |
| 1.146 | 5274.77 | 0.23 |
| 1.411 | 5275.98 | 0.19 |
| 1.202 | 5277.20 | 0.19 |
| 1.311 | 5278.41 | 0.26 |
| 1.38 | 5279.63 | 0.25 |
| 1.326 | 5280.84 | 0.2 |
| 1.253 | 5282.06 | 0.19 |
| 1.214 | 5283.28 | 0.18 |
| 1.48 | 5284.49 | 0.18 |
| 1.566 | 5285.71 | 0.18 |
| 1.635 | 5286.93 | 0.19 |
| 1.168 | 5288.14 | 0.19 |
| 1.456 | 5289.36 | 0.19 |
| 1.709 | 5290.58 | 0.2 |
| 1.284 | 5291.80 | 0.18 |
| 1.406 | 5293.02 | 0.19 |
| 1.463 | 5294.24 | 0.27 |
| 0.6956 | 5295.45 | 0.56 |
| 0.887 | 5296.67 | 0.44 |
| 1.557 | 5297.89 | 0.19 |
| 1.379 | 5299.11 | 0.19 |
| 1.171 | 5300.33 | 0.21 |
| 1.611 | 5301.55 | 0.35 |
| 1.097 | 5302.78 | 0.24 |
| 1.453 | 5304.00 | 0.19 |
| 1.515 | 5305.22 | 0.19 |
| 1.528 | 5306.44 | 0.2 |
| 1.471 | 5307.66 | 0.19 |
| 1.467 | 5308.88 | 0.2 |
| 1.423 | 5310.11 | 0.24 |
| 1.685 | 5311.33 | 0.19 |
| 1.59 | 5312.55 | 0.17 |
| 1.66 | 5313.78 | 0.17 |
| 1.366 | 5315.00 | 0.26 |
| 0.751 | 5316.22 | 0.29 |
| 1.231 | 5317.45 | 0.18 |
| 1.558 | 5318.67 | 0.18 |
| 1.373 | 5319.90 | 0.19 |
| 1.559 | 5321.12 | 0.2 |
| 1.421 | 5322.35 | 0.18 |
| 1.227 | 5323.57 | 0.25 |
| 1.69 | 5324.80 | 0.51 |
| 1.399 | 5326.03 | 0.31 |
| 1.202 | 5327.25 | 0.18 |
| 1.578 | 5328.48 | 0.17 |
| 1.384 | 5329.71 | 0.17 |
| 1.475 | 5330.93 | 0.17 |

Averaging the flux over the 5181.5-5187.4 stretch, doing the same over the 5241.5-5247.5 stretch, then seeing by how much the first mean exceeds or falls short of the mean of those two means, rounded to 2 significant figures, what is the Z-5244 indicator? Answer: -0.10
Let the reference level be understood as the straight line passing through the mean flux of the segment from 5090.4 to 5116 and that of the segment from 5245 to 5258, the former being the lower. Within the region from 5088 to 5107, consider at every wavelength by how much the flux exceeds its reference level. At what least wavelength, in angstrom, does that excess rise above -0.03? 5088.66 angstrom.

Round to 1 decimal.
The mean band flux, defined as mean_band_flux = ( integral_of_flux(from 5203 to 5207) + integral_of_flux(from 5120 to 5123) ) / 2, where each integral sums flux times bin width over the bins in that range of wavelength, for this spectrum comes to 4.8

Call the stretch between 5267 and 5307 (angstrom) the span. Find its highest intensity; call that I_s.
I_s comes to 1.709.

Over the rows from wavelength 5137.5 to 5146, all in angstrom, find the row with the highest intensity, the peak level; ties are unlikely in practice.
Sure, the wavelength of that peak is 5138.11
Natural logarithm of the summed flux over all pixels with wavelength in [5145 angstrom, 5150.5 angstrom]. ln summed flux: 1.69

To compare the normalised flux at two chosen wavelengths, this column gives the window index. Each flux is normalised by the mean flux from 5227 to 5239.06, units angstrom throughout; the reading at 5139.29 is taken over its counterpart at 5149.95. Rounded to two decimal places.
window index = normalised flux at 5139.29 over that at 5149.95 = 1.26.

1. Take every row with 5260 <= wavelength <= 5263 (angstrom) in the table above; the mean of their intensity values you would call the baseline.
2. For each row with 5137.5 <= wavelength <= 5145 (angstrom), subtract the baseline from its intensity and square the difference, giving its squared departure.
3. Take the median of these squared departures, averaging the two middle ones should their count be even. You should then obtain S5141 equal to 0.028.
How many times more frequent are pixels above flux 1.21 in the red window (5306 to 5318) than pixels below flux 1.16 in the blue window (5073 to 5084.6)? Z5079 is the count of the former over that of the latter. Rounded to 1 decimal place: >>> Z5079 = 1.5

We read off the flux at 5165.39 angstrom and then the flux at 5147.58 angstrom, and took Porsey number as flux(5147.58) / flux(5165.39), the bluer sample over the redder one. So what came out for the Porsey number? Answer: 1.4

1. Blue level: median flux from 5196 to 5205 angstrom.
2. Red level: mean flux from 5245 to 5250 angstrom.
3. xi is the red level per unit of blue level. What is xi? 0.93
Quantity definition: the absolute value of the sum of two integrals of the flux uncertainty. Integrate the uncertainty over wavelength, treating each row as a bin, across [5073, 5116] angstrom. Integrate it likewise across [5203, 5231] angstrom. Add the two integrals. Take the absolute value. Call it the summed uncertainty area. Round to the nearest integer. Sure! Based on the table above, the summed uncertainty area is 13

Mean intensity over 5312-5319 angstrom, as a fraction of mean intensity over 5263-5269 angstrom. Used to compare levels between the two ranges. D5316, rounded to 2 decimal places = 1.14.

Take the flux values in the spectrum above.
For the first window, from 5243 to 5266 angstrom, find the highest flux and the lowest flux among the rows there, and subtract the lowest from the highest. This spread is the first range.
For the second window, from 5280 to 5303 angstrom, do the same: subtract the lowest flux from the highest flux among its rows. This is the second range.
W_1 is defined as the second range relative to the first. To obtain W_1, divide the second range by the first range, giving 1.9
